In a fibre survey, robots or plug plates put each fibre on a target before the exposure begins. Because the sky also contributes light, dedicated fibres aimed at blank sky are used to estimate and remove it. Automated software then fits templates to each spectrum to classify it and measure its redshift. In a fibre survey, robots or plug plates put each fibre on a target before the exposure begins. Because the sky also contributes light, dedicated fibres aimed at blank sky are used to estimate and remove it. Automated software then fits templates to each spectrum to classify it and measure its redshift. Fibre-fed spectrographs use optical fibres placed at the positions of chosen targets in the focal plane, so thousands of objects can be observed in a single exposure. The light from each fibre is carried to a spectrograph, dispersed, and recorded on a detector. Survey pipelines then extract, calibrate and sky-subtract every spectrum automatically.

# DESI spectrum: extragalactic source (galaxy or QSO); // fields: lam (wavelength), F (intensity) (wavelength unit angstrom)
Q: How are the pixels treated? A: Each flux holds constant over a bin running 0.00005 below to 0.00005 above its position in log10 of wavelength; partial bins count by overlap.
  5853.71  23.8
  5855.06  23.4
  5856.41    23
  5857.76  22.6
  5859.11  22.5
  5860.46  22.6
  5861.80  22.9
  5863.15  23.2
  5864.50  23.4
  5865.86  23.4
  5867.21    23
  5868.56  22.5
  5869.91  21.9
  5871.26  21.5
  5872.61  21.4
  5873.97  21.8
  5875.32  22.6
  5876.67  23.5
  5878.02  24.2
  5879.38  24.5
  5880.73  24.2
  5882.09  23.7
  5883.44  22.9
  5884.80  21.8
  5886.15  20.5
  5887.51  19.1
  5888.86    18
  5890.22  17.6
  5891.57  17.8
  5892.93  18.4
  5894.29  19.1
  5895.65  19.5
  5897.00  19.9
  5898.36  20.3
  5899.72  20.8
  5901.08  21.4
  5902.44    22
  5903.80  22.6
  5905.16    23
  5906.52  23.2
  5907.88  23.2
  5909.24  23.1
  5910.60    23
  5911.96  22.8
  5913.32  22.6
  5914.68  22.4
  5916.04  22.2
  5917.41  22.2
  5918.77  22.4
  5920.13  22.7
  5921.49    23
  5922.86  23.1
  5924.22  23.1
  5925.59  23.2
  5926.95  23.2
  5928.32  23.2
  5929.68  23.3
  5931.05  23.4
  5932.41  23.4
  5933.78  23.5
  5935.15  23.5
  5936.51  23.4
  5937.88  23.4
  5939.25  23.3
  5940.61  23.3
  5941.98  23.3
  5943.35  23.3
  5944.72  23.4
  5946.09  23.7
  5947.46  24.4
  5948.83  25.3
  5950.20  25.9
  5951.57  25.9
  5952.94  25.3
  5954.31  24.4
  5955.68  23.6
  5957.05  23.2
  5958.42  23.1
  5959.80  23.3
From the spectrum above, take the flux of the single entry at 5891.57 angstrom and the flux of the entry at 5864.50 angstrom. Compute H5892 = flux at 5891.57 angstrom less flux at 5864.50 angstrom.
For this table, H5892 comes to -5.6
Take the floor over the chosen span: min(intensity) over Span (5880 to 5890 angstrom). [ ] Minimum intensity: 18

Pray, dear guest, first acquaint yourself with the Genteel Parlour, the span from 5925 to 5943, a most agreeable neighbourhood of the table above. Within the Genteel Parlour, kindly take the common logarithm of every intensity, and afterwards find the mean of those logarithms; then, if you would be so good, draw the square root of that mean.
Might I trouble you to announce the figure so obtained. 1.17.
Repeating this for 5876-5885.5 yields 1.17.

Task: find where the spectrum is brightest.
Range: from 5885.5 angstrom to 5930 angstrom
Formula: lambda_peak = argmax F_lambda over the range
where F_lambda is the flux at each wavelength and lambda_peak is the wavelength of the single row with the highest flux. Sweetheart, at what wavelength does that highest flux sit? 5929.68 angstrom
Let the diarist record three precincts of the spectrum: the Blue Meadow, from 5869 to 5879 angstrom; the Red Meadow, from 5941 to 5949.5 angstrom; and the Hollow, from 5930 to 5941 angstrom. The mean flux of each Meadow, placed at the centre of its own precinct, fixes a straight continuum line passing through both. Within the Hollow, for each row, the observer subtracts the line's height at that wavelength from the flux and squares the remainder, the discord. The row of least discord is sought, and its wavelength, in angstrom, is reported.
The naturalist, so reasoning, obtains 5933.78 angstrom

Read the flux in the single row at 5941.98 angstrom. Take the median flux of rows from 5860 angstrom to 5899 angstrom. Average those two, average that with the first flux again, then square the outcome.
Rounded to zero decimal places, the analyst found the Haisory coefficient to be 527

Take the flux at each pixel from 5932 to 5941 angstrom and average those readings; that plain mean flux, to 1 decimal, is 23.4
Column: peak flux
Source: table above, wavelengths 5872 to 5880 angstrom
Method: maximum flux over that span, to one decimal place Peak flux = 24.5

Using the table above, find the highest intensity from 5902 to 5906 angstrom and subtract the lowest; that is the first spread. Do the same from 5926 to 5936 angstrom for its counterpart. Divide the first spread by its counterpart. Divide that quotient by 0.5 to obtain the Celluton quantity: 6.7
